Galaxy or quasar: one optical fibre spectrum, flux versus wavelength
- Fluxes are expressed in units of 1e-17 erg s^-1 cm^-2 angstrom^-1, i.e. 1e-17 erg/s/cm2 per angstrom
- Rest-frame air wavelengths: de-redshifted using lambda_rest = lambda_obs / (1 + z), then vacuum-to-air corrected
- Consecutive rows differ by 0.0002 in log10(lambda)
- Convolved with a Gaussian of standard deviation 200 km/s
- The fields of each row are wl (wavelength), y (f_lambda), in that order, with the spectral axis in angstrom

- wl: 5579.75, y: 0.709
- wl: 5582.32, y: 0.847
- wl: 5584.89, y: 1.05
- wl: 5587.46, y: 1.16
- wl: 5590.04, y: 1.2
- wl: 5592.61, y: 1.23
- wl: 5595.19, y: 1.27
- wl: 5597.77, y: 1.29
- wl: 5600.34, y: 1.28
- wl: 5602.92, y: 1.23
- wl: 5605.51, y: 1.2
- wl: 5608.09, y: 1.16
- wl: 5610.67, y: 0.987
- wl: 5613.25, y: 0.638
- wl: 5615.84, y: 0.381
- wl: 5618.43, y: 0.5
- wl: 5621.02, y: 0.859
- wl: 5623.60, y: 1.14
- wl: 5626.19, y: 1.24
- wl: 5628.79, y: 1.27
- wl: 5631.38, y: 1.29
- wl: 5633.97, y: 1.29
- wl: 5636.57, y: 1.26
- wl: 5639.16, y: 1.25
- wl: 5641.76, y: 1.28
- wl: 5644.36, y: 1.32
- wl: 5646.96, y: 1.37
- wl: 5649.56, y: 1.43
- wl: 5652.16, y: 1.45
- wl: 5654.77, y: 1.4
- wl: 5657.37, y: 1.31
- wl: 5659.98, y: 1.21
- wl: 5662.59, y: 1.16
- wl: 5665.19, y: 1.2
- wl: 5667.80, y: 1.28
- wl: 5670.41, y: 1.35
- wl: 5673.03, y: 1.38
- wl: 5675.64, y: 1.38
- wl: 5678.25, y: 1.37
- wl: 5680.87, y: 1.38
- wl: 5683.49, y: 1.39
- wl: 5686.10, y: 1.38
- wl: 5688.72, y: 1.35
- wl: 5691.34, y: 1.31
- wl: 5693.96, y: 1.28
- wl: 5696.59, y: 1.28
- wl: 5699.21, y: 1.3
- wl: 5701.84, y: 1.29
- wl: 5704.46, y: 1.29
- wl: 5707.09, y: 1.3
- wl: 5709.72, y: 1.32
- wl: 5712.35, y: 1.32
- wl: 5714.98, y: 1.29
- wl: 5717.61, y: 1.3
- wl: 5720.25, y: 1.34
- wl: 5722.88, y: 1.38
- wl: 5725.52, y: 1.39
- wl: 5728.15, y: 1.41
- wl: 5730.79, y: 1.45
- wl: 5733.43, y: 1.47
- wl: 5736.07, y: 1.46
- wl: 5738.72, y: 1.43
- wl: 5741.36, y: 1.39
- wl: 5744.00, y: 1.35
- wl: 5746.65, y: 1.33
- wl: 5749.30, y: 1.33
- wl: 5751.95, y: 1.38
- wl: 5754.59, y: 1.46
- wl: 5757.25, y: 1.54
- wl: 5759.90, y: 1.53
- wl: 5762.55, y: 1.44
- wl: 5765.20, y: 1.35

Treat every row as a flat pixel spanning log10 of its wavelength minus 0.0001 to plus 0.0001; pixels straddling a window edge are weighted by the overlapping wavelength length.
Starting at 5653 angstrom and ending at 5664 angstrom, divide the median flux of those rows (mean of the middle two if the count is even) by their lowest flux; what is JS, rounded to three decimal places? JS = 1.086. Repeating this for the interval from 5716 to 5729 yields 1.062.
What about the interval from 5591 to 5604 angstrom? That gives 1.033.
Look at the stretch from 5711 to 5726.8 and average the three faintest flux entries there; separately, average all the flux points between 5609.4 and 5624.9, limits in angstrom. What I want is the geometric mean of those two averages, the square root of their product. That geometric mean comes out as 0.99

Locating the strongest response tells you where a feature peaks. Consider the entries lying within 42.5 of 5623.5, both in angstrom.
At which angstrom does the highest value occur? 5652.16 angstrom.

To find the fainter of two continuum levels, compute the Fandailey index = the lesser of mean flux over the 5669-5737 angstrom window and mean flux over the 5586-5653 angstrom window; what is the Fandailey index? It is 1.15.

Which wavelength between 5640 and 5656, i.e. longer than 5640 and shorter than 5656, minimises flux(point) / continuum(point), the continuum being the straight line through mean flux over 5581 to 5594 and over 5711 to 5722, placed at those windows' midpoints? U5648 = 5641.76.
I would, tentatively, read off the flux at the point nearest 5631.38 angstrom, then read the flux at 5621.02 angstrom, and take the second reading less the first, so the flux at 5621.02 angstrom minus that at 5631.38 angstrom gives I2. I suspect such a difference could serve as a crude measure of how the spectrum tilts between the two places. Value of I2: -0.43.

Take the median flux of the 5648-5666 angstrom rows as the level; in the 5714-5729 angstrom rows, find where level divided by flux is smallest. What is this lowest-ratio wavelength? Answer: 5728.15 angstrom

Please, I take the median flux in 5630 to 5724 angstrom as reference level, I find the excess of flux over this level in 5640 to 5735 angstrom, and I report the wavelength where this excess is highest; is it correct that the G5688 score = 5733.43 angstrom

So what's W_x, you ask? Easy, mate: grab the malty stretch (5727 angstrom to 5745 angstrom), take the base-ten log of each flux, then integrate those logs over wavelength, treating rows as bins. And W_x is 2.8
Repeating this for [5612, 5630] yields -1.9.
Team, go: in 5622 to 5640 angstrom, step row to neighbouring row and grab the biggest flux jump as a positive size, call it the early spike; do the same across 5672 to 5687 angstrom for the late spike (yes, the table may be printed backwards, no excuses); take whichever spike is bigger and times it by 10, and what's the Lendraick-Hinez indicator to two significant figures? 1.0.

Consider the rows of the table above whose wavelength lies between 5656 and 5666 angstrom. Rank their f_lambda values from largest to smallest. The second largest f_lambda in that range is 1.21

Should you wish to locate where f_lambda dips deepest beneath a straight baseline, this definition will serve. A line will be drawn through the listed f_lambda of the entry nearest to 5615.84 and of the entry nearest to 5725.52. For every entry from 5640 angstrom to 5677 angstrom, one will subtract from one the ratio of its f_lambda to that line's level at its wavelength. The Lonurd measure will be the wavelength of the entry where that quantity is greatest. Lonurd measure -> 5662.59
